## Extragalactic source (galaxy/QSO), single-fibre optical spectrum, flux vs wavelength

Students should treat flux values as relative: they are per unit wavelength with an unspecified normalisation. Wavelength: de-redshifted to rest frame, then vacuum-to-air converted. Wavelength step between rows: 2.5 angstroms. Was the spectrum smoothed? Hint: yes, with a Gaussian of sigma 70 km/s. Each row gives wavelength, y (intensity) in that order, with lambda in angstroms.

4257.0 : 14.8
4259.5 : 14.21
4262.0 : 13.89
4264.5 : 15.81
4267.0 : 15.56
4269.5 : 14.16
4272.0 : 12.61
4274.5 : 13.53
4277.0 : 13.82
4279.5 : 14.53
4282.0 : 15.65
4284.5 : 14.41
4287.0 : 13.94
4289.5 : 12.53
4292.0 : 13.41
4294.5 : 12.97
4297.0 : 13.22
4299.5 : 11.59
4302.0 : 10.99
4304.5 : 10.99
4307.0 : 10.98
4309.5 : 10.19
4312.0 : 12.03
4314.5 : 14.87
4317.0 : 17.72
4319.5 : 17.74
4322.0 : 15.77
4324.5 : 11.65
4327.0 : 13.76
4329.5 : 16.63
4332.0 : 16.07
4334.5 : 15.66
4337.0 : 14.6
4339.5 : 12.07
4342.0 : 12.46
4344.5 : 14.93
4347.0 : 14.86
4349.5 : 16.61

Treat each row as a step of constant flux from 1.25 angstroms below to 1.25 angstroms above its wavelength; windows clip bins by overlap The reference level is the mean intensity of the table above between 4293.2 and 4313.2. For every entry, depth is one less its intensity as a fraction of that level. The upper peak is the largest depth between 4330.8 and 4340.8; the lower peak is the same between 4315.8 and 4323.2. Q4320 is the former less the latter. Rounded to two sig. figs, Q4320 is 0.32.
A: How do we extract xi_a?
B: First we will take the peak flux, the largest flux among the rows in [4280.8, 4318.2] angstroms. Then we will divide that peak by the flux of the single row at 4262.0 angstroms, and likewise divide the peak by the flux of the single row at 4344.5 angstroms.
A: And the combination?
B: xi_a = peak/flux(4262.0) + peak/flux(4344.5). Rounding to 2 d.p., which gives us 2.46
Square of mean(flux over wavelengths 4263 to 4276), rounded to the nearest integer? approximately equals 205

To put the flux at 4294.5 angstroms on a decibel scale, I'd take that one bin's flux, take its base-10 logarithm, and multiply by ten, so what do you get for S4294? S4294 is 11.1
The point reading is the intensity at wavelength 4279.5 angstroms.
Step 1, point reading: 14.53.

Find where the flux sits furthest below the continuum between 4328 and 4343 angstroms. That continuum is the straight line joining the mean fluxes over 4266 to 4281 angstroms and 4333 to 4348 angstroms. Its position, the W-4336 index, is 4339.5 angstroms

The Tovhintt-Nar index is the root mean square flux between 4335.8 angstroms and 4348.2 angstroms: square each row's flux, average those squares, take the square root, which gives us 13.8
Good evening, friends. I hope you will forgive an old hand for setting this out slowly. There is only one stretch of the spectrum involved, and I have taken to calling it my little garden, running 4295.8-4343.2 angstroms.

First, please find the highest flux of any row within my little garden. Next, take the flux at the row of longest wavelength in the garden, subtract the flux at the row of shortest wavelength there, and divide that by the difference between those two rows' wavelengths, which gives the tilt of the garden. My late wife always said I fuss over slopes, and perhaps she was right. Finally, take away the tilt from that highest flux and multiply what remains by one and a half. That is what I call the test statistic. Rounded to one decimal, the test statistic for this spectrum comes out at 26.6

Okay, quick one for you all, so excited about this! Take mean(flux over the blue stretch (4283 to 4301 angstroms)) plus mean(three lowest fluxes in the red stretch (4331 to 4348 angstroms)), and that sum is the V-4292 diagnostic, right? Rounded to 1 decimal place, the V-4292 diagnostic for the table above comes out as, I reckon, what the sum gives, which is 26.2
